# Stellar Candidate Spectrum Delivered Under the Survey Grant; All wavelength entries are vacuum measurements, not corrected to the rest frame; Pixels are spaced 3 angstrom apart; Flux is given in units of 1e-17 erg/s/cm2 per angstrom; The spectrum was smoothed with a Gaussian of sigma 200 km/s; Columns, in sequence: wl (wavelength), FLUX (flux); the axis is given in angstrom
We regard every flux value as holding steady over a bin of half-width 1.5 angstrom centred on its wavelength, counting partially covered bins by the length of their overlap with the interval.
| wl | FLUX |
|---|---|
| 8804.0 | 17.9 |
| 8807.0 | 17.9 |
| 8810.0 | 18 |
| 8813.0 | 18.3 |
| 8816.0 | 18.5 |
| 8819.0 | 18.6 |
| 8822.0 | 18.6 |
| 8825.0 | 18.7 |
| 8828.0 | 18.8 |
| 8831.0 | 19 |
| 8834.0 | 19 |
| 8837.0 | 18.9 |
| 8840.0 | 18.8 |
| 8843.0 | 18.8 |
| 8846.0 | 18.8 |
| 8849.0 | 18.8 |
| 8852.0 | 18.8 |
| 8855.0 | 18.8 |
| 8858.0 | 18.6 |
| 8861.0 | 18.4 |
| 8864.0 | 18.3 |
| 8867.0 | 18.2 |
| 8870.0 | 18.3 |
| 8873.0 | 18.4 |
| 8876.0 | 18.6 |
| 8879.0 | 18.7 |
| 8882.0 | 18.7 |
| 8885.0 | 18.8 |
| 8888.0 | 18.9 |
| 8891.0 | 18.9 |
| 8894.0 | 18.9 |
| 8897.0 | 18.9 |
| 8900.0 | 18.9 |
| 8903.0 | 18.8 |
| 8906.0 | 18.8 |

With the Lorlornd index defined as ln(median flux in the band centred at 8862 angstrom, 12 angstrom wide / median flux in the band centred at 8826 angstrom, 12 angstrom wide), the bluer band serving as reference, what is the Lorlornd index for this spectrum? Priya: -0.022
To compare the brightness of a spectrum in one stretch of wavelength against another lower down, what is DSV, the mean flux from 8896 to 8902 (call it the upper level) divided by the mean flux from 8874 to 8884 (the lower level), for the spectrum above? 1.01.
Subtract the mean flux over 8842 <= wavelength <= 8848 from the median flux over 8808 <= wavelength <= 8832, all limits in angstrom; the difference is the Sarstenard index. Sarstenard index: -0.20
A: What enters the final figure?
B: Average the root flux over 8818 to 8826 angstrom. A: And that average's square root 2.08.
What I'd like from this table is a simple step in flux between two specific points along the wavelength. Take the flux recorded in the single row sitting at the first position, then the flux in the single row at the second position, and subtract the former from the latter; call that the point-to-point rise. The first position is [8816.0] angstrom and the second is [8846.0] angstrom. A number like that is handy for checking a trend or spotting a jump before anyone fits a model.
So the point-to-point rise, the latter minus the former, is 0.30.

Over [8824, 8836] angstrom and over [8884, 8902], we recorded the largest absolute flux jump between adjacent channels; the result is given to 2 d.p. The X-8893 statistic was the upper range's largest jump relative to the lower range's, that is 0.50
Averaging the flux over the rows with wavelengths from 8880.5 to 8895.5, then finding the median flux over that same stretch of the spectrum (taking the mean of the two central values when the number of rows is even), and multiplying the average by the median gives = 356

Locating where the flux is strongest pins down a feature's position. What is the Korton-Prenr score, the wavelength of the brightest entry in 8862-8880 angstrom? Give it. 8879.0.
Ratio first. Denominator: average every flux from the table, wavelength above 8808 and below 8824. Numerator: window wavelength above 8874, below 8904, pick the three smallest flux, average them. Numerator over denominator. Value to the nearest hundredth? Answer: 1.01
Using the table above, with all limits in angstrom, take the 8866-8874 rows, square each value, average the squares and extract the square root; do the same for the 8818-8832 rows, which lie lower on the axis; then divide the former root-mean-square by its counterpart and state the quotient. 0.98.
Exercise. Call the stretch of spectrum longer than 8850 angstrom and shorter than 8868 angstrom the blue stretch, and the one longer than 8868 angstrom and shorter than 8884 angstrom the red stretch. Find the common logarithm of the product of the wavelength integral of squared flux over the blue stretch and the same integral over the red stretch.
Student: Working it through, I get 7.5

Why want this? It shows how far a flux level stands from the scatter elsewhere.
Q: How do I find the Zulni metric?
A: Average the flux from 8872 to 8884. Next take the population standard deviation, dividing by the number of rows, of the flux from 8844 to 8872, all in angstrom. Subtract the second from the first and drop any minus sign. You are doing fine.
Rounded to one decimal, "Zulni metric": 18.4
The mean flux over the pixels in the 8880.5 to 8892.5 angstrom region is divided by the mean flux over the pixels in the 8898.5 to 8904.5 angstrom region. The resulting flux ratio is 1.00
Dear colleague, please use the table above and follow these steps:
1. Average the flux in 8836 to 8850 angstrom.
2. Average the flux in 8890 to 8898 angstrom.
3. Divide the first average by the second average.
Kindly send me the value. 0.996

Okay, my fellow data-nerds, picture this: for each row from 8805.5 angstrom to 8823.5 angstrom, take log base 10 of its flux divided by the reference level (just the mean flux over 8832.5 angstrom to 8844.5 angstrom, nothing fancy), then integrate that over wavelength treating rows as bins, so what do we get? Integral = -0.24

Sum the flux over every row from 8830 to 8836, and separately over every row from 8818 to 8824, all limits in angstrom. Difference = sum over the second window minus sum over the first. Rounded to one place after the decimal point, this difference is -0.8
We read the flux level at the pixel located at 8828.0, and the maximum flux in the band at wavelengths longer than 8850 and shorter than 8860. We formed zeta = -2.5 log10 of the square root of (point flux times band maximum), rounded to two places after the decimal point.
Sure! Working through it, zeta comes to -3.19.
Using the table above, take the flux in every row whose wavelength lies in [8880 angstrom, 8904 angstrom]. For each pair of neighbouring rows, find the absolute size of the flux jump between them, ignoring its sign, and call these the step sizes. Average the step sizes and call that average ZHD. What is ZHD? 0.04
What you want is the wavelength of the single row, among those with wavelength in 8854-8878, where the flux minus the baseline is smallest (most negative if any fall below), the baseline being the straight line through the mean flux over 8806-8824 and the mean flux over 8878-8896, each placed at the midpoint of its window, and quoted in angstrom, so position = 8867.0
